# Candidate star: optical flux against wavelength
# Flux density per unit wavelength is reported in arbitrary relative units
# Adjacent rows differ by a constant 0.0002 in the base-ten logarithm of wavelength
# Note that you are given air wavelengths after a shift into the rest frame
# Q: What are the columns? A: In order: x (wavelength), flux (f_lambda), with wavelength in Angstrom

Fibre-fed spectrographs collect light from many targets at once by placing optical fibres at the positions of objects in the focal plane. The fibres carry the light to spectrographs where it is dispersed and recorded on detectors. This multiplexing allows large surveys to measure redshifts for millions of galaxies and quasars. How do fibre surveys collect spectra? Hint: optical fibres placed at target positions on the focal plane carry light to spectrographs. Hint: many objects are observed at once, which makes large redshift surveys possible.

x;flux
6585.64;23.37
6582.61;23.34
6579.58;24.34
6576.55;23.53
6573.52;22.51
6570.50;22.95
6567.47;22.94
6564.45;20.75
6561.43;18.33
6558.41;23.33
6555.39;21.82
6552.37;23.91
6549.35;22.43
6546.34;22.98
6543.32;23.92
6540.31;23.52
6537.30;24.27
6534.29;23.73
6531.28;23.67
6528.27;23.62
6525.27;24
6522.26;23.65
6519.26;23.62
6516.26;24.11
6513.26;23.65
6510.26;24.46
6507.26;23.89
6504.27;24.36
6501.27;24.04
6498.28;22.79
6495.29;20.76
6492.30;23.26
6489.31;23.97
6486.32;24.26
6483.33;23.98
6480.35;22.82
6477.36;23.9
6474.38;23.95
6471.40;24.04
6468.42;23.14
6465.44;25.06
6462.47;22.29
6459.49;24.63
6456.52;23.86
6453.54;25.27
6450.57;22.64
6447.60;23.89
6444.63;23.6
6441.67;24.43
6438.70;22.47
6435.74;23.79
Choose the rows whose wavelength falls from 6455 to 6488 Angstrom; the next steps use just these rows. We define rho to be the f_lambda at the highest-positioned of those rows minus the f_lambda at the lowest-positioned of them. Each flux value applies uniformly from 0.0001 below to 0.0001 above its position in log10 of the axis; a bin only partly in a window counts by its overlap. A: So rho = 0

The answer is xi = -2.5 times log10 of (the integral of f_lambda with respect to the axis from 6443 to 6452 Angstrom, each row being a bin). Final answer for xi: -5.81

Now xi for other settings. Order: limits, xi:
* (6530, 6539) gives -5.83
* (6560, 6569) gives -5.68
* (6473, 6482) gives -5.82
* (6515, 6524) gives -5.83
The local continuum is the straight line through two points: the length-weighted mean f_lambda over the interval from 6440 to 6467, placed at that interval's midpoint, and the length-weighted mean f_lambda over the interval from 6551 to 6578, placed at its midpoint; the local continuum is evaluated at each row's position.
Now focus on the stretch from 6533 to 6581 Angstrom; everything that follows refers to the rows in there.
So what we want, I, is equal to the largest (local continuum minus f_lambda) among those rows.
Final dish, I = 3.9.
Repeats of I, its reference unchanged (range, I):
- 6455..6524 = 2.5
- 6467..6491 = 0.7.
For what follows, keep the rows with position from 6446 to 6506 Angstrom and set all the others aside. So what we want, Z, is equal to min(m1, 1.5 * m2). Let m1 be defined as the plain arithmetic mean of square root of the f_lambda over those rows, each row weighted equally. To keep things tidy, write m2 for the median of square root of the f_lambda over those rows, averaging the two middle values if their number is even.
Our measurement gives 4.86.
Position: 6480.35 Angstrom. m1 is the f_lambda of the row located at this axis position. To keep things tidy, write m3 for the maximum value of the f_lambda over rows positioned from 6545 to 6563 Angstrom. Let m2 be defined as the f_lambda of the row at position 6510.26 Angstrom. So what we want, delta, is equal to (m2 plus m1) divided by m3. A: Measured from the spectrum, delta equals 1.98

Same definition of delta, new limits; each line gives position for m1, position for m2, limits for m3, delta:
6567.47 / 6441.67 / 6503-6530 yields 1.94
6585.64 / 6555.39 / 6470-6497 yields 1.86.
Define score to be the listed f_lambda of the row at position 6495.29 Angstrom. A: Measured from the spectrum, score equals 20.76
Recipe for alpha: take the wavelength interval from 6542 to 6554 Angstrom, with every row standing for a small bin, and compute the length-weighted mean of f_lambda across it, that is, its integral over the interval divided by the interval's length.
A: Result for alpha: 23.3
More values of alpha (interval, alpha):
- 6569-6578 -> 23.0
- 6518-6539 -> 23.8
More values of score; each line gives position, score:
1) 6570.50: 22.95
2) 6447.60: 23.89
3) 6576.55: 23.53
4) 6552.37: 23.91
